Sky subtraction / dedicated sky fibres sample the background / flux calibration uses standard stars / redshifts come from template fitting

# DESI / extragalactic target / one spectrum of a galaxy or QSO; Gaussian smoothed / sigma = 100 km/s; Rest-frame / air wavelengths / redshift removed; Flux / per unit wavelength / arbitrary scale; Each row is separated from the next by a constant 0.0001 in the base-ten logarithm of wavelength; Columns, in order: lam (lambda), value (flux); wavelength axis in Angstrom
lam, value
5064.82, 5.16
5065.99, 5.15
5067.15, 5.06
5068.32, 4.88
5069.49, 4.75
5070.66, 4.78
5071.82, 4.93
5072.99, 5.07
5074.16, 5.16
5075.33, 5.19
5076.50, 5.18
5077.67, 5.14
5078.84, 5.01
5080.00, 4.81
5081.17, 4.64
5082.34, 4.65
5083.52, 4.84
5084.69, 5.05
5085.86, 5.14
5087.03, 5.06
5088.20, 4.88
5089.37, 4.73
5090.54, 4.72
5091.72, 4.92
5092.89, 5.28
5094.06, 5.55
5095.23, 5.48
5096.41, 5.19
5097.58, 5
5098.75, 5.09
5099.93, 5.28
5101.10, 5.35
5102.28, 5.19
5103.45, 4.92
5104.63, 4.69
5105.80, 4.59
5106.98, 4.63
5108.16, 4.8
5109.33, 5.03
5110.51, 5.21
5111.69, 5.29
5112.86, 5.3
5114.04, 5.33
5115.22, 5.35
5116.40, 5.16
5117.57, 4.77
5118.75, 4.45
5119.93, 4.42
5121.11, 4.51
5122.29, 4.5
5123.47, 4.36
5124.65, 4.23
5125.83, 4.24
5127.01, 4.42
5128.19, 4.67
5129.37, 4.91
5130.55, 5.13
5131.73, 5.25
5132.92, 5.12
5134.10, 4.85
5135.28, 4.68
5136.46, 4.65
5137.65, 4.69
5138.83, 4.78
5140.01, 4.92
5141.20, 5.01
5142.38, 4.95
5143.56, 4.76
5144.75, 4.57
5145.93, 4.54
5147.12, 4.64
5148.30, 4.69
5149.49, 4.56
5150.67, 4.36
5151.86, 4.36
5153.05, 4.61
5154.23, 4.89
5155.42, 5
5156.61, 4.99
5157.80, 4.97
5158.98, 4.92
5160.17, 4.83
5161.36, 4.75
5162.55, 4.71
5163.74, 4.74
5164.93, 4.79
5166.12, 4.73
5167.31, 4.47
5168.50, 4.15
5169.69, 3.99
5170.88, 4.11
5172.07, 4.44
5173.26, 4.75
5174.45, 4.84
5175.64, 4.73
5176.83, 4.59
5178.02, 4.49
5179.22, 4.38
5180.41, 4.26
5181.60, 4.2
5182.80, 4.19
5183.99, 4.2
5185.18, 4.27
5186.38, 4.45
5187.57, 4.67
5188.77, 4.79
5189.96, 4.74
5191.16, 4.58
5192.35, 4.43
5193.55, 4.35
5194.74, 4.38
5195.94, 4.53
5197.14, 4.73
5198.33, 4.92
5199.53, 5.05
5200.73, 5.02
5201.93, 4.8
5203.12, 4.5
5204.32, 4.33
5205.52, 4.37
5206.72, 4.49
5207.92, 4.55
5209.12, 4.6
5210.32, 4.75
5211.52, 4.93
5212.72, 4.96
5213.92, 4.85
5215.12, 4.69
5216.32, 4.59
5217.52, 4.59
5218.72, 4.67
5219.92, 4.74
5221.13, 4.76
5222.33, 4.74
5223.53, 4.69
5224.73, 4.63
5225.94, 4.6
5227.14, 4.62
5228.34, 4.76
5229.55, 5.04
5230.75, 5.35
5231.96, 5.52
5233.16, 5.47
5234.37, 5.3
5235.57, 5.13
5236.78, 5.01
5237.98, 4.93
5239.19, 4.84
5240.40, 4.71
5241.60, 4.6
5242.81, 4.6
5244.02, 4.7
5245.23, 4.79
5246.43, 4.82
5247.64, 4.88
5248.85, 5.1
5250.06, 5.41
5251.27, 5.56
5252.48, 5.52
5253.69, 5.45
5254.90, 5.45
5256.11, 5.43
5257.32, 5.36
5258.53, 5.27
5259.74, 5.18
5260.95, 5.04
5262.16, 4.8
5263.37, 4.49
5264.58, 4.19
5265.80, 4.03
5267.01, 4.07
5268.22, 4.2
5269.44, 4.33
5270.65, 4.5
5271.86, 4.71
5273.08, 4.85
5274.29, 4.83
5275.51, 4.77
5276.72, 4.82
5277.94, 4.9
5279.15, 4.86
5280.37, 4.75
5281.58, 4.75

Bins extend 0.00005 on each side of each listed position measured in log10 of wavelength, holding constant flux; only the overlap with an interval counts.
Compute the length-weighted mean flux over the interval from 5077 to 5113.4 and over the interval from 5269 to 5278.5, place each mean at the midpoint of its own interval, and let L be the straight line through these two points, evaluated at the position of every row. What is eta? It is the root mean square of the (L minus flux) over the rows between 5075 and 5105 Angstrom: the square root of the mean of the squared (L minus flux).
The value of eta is 0.25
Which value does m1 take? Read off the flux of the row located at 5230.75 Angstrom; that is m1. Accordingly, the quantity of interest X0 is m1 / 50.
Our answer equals 0.107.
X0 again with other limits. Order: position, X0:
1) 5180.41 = 0.085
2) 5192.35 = 0.089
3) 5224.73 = 0.093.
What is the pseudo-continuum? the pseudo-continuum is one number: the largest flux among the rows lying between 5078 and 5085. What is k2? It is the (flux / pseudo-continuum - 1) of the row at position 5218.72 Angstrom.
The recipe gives -0.08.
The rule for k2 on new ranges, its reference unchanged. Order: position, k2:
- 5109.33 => 0.00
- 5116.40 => 0.02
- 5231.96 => 0.09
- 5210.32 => -0.06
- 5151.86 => -0.14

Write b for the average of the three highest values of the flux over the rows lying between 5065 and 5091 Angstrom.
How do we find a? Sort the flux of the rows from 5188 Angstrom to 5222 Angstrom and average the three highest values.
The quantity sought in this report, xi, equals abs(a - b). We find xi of 0.17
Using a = 5.0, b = 5.2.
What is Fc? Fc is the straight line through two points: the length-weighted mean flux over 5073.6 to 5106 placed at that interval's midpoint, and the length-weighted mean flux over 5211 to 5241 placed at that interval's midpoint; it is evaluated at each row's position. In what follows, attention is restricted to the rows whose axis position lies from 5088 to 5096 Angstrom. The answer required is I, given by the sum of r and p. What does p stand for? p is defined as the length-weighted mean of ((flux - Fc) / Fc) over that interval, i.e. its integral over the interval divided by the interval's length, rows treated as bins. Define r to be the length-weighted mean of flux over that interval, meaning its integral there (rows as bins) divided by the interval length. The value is 5.10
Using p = 0.012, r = 5.09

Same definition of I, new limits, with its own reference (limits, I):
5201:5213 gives 4.57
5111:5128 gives 4.69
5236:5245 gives 4.76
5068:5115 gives 5.02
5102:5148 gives 4.77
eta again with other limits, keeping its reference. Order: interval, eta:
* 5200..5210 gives 0.33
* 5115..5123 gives 0.42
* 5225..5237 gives 0.43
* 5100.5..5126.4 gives 0.41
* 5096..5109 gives 0.25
